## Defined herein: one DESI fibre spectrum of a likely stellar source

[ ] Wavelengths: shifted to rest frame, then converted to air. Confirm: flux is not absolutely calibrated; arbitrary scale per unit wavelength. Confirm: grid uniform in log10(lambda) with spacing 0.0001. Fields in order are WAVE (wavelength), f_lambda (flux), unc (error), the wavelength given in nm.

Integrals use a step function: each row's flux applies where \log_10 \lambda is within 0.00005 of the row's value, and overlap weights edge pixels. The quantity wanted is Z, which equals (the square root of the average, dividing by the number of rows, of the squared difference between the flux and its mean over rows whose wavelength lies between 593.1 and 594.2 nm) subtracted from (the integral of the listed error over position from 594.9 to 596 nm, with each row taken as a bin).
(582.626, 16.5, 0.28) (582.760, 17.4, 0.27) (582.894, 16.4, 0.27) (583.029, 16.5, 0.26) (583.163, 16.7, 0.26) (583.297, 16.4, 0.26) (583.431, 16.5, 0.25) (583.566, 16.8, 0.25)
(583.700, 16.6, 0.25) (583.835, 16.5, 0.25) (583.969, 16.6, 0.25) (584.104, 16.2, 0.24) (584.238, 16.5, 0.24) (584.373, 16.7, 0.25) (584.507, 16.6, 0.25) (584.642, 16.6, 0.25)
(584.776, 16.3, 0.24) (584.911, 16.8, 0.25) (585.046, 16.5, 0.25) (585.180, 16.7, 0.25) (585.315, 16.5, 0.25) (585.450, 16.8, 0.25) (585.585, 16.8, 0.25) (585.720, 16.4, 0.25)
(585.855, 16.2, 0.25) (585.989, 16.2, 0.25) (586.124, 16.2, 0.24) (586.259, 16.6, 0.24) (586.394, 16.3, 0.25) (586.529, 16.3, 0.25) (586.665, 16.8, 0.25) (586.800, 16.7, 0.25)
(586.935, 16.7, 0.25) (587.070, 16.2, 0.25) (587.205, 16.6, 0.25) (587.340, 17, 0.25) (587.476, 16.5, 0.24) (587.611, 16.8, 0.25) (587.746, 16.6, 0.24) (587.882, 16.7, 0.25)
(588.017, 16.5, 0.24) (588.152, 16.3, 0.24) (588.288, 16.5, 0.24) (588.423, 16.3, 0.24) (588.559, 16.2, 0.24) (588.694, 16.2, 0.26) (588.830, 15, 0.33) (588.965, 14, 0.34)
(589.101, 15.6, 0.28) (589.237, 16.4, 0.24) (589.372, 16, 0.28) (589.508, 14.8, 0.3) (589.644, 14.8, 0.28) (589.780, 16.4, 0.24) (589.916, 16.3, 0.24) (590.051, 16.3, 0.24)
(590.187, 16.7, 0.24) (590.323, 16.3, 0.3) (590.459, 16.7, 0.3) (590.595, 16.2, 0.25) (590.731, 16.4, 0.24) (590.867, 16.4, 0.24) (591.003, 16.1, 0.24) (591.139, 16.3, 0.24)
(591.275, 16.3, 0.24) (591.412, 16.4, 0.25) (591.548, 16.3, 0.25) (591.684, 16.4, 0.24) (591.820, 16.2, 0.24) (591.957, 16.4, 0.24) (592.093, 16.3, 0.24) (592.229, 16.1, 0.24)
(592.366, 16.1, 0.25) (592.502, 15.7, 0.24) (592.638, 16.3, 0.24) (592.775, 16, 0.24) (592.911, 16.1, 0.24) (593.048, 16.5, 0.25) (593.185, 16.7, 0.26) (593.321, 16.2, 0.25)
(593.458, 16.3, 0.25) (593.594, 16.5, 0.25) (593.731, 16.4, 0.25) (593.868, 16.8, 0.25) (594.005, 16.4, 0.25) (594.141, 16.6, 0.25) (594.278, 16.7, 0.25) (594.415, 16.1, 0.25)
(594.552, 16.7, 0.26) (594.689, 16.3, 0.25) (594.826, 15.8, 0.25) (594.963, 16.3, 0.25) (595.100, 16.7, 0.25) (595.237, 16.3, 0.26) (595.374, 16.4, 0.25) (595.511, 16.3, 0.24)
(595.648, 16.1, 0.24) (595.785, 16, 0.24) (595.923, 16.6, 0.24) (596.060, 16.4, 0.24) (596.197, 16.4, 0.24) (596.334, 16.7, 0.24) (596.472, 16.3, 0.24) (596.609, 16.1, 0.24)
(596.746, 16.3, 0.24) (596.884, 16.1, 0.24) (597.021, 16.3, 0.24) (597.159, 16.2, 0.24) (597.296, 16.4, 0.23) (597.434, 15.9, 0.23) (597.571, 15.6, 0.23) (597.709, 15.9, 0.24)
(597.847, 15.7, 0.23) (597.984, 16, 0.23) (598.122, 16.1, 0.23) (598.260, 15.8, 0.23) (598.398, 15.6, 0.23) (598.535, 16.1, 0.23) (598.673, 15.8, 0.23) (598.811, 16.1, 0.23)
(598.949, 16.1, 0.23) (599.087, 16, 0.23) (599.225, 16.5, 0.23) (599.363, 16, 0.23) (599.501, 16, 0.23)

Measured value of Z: 0.081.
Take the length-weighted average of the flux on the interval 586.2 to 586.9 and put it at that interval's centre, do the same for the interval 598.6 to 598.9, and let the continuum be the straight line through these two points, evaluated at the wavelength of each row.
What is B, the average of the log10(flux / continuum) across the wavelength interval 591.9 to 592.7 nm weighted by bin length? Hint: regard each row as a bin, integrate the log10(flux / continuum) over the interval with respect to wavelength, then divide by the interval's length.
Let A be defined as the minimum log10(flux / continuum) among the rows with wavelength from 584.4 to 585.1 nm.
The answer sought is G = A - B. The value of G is -0.005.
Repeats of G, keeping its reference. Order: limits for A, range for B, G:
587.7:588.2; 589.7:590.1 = -0.002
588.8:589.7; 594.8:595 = -0.067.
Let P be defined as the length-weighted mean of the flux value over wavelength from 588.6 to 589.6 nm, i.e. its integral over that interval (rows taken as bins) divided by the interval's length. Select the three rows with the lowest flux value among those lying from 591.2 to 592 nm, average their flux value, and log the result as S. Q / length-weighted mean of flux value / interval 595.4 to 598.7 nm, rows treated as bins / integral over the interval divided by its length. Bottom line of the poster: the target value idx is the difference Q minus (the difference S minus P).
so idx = 15.3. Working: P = 15.4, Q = 16.1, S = 16.3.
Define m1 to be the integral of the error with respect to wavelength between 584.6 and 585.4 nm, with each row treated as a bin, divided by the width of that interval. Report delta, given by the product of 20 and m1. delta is 4.97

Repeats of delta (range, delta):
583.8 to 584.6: 4.93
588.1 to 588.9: 5.18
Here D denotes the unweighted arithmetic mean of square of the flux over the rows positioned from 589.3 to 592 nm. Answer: 262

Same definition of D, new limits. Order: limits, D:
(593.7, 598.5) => 264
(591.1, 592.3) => 266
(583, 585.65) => 275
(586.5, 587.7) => 276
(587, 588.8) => 272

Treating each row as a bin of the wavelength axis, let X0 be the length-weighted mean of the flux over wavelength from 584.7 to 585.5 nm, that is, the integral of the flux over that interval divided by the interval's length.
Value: 16.6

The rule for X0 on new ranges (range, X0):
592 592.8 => 16.1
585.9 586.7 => 16.4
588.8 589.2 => 15.0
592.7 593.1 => 16.2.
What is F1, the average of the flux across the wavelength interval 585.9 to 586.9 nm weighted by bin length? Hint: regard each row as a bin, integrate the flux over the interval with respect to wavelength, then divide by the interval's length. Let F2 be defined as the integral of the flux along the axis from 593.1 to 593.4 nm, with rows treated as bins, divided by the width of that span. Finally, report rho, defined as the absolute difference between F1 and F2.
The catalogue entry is 0.01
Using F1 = 16.4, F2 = 16.4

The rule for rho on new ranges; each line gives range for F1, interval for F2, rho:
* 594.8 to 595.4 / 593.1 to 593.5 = 0.07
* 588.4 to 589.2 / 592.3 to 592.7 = 0.53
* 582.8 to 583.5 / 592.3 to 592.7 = 0.46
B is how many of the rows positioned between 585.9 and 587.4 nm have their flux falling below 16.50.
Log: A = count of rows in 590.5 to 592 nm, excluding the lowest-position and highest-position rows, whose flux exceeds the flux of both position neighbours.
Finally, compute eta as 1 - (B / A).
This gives -1.5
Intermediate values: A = 2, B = 5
